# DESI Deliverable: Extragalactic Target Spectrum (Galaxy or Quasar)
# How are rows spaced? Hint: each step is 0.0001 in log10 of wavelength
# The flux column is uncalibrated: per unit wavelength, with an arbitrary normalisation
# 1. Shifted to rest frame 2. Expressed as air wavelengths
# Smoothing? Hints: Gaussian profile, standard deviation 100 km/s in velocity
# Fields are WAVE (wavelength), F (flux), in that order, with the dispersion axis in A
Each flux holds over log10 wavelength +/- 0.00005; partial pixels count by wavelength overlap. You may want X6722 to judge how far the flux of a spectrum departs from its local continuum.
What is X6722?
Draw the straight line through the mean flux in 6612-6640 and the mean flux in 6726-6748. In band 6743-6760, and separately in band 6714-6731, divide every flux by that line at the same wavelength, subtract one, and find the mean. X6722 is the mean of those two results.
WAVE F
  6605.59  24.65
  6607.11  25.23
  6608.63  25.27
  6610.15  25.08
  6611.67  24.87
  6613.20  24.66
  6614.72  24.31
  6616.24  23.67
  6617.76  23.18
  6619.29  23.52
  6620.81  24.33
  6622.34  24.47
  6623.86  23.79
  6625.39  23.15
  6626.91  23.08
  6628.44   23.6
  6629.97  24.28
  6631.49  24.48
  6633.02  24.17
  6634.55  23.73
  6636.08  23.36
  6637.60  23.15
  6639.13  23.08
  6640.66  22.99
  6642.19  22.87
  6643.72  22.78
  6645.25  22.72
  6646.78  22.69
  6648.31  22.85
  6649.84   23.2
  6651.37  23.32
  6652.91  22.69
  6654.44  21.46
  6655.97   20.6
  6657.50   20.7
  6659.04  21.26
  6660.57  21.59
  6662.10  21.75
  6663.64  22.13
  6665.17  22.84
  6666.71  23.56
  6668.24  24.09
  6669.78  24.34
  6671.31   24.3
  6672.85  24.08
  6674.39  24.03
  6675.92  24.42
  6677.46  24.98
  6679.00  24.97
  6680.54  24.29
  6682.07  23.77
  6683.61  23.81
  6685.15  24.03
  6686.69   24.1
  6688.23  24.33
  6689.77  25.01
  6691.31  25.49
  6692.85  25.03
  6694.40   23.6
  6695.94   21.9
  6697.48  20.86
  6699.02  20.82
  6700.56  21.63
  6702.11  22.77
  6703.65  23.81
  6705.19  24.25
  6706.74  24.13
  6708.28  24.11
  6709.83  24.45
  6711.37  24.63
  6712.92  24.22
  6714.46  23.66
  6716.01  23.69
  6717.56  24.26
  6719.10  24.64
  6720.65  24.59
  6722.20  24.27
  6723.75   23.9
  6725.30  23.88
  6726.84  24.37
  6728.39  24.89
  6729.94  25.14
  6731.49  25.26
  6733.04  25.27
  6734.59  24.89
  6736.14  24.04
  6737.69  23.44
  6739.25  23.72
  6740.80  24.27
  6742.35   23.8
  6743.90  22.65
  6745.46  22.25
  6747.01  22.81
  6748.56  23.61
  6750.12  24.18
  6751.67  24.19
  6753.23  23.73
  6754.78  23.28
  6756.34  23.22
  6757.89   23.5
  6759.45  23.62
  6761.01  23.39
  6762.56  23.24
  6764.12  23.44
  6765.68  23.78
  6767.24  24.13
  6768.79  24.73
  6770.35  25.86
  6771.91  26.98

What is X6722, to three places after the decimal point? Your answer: -0.009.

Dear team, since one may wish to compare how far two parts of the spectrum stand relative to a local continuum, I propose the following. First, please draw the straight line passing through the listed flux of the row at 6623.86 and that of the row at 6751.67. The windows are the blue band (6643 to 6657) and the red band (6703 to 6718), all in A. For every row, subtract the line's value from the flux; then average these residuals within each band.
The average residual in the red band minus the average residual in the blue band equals 1.5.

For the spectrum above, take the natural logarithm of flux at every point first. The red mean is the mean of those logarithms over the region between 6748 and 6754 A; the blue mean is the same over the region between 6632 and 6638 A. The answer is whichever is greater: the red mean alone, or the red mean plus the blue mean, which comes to 6.34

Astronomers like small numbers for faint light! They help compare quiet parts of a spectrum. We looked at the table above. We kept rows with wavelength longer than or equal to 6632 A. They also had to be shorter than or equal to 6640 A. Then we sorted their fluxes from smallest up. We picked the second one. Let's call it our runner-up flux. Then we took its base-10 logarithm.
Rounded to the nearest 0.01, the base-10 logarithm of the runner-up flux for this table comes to 1.36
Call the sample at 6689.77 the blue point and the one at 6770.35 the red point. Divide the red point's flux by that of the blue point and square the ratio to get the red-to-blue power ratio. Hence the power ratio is 1.07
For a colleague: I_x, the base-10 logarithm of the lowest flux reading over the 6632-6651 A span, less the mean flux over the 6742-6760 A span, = -22.0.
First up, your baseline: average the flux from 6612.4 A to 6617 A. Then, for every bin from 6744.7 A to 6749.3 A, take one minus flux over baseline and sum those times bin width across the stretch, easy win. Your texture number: 0.25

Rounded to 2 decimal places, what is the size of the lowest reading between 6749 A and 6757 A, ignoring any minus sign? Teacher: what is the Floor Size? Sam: 23.22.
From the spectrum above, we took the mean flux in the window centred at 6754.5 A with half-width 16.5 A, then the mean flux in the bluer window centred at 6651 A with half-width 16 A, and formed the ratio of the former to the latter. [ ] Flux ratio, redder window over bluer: 1.05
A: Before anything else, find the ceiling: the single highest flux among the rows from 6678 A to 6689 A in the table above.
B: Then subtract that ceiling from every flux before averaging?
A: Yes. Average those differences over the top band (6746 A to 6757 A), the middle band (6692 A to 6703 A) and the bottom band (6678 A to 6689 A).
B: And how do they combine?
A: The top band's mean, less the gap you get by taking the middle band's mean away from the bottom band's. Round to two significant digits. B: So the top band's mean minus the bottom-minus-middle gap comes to -3.2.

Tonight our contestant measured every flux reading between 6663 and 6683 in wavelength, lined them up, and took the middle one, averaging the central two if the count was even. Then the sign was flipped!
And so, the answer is -24.1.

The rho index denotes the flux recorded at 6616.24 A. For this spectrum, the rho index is 23.67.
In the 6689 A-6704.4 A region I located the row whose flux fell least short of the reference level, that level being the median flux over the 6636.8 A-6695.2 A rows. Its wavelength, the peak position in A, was 6691.31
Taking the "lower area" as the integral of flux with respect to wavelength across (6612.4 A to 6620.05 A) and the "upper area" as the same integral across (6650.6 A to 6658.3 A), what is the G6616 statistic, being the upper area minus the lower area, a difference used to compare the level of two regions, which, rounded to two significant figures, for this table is -15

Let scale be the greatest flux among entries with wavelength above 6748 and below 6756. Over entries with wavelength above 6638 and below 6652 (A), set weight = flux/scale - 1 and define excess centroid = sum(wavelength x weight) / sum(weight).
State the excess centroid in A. 6645.1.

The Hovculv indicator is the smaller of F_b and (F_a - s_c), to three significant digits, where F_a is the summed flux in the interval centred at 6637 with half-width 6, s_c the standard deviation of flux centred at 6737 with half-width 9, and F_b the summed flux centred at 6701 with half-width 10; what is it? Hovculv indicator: 187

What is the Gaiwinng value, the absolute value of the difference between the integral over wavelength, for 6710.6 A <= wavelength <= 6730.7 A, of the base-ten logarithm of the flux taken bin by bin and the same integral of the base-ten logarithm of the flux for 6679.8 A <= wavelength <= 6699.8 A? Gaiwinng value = 0.40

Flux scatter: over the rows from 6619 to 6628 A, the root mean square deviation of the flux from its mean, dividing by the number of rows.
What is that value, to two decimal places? 0.53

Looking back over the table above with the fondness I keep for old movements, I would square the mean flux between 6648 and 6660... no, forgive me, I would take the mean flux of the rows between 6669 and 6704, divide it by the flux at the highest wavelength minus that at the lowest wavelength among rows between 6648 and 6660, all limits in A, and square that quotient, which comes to 223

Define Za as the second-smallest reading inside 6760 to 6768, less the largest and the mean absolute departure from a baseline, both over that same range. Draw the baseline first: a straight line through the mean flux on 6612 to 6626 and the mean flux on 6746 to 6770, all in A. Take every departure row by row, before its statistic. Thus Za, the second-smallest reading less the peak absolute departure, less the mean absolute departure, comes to 22.6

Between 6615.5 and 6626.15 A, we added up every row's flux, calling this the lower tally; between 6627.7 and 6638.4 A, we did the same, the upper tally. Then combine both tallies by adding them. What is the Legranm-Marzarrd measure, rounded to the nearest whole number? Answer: 333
